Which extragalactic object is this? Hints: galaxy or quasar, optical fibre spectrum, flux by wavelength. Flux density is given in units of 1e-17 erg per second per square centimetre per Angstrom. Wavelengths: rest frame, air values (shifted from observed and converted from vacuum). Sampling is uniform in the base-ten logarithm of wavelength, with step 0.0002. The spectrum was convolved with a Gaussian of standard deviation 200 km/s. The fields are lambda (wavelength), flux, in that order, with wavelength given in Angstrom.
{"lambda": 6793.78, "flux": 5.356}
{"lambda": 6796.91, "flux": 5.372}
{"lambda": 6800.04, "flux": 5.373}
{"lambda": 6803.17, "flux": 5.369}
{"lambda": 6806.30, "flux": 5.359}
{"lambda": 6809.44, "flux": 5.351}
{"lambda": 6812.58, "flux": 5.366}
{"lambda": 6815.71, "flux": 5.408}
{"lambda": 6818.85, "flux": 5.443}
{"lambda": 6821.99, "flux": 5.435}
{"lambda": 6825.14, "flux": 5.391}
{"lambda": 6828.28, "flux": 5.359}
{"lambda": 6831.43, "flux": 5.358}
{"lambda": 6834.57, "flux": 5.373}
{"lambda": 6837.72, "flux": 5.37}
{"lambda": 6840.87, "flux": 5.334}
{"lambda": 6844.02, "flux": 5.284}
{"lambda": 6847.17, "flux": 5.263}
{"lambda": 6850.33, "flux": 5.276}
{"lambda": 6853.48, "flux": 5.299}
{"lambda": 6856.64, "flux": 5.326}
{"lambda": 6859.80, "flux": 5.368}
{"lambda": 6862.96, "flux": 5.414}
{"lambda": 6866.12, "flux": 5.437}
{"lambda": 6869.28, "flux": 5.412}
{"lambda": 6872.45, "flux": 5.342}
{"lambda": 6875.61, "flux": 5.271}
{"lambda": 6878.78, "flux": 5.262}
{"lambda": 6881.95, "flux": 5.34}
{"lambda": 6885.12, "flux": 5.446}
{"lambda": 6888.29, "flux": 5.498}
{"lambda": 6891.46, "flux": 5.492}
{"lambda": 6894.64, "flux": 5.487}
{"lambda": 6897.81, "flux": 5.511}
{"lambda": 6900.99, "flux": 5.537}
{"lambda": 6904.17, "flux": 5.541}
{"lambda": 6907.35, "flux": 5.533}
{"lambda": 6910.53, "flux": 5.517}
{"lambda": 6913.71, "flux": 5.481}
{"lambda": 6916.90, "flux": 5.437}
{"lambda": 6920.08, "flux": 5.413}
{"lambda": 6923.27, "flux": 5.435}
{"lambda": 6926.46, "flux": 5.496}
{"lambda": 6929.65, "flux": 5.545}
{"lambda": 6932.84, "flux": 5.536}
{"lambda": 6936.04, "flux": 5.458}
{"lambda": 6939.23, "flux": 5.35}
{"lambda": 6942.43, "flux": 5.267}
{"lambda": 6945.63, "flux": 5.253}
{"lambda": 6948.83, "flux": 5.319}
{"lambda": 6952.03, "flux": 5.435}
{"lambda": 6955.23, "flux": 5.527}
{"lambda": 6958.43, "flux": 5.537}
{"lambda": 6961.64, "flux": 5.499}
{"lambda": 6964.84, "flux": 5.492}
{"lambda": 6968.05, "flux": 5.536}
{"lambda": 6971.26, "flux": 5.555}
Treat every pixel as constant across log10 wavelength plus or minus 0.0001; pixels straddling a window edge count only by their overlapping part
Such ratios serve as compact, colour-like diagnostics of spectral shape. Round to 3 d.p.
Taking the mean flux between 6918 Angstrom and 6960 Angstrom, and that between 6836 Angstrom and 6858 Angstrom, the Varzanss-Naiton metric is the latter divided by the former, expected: 0.978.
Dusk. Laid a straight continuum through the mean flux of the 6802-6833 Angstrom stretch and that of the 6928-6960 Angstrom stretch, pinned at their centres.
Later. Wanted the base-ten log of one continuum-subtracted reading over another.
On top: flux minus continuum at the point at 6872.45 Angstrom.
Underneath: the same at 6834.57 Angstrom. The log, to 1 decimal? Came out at 0.6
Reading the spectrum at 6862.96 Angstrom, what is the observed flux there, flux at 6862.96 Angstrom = 5.414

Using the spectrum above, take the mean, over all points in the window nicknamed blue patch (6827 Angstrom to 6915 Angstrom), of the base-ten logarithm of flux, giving 0.732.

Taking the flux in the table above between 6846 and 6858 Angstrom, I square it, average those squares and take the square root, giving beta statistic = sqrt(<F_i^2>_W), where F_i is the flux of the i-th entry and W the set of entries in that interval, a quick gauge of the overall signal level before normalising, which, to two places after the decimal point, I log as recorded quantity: 5.29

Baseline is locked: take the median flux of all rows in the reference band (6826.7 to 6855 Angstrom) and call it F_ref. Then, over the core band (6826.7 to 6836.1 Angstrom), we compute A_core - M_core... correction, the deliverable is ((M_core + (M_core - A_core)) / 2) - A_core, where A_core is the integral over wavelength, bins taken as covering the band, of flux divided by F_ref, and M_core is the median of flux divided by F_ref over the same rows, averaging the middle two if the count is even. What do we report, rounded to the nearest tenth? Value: -13.2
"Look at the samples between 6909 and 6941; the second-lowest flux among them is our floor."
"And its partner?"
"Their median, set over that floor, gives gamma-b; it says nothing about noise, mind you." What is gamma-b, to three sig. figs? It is 1.01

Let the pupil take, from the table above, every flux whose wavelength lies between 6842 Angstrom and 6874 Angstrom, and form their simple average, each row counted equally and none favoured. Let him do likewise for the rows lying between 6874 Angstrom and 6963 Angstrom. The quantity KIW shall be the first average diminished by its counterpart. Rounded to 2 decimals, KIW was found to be -0.10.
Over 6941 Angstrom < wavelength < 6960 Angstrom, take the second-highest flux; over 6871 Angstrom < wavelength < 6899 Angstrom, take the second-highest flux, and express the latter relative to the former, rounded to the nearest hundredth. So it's 0.99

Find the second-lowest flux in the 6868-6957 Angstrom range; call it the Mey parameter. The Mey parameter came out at 5.262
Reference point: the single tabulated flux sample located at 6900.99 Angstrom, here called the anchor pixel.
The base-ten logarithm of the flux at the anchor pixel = 0.743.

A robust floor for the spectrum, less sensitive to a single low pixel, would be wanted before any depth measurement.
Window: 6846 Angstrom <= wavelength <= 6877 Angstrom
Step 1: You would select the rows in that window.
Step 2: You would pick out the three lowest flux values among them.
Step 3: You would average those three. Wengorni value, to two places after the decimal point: 5.27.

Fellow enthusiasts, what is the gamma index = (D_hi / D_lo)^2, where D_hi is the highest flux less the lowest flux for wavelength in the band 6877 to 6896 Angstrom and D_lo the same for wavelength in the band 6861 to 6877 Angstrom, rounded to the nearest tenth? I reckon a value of 2.0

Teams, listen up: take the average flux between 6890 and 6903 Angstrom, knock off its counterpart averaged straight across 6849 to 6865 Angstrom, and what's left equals 0.17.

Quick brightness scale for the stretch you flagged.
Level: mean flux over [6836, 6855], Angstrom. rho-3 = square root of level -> 2.303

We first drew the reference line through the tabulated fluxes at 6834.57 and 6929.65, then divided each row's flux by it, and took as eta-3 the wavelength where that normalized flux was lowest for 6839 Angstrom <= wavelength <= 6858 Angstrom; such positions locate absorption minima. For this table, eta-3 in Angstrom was 6847.17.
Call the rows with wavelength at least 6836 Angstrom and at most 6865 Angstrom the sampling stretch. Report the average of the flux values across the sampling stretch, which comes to 5.33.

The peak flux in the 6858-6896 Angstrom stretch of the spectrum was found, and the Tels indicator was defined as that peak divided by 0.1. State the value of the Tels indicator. 55.0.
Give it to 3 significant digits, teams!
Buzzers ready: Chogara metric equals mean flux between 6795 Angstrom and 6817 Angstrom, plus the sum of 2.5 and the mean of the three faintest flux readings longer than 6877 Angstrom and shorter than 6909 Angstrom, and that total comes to 13.2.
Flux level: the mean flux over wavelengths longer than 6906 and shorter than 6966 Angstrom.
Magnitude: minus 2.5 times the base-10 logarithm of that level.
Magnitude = -1.841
